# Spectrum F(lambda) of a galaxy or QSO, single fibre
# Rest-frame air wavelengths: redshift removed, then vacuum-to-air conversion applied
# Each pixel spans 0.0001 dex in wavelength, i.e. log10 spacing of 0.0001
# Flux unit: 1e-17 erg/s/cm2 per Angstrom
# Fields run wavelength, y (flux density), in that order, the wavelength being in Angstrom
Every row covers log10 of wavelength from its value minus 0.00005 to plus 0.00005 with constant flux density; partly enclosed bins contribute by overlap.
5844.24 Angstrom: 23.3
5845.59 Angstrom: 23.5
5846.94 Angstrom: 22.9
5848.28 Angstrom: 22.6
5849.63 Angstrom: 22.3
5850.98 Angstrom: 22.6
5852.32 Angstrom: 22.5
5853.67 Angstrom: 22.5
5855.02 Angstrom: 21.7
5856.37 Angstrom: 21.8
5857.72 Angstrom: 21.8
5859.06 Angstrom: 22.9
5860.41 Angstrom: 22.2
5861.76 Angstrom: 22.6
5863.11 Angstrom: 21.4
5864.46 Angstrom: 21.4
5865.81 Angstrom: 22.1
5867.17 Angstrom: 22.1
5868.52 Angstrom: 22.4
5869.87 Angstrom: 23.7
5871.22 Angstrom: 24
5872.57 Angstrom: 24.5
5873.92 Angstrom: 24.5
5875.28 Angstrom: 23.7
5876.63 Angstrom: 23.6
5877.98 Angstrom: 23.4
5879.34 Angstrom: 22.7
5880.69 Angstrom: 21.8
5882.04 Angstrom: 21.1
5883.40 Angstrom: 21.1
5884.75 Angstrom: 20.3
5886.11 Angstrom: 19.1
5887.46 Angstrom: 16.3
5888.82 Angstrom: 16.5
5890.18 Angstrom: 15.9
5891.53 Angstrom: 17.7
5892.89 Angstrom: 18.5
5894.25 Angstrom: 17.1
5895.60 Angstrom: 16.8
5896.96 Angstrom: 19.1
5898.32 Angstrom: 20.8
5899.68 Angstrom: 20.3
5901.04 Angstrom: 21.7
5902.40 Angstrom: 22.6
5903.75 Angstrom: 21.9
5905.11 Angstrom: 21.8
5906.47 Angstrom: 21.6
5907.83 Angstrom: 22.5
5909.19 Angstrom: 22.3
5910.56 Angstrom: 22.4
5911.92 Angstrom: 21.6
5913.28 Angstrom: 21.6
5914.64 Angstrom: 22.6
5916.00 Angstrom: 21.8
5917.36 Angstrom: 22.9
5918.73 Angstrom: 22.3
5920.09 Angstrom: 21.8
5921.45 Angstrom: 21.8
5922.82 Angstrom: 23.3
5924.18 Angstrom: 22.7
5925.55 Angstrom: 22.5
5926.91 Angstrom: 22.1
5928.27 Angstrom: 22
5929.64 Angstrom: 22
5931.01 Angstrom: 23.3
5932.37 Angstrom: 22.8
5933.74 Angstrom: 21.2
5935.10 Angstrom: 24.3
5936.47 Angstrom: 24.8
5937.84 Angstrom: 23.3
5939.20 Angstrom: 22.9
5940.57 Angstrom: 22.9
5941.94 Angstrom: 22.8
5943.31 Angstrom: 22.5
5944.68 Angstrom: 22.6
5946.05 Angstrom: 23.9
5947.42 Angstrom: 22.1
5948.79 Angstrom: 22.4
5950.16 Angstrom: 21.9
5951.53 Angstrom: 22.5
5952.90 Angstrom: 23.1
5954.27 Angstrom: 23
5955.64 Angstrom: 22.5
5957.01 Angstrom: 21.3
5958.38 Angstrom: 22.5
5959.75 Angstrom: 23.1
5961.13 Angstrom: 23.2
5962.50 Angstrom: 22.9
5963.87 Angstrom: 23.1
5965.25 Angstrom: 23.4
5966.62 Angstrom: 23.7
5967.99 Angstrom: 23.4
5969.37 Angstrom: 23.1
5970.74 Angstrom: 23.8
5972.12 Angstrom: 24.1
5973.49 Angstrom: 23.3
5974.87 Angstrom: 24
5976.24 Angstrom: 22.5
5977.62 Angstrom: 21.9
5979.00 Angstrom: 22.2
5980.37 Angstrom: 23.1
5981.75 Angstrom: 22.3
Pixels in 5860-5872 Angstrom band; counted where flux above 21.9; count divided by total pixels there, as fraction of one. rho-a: 0.8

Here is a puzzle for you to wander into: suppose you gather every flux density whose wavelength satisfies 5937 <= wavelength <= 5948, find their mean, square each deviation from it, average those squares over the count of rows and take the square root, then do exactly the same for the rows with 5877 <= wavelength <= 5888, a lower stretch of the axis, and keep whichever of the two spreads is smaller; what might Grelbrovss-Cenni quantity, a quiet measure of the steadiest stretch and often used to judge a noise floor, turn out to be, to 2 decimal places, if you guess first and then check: 0.51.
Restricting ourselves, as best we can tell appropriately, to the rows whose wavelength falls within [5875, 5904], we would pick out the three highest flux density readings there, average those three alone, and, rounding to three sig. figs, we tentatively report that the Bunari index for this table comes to 23.6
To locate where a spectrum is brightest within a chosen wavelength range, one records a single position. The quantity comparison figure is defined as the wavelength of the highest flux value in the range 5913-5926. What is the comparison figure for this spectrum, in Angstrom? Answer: 5922.82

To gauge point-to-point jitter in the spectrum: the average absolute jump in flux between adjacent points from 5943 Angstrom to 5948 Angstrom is 1.1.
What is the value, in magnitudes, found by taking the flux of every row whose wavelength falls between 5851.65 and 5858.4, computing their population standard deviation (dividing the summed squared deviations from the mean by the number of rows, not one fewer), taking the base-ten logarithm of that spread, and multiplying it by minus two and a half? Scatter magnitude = 1.11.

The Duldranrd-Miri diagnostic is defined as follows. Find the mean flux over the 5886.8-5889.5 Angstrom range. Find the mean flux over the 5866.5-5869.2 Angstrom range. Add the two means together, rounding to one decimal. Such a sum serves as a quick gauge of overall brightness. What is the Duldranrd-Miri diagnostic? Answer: 38.6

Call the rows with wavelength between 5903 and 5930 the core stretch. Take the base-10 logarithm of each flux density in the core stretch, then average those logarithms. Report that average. 1.35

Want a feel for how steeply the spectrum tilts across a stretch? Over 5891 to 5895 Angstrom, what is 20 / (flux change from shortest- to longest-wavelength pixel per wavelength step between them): -91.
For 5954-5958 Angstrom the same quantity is -32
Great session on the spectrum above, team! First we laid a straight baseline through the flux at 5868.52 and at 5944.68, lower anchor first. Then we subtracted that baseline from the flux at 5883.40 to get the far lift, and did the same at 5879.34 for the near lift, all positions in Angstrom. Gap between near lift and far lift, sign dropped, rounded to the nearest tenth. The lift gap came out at 1.6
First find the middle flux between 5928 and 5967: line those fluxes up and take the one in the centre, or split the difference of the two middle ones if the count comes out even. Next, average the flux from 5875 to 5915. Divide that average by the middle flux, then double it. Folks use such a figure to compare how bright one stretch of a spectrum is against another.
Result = 1.80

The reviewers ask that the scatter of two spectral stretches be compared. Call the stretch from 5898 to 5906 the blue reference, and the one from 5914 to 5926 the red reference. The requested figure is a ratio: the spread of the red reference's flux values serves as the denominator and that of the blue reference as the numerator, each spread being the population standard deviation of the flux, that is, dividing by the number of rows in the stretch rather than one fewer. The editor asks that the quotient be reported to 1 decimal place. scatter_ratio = 1.5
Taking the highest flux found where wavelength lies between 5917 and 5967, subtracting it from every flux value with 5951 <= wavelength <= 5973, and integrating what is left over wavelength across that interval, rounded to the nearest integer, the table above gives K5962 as -39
